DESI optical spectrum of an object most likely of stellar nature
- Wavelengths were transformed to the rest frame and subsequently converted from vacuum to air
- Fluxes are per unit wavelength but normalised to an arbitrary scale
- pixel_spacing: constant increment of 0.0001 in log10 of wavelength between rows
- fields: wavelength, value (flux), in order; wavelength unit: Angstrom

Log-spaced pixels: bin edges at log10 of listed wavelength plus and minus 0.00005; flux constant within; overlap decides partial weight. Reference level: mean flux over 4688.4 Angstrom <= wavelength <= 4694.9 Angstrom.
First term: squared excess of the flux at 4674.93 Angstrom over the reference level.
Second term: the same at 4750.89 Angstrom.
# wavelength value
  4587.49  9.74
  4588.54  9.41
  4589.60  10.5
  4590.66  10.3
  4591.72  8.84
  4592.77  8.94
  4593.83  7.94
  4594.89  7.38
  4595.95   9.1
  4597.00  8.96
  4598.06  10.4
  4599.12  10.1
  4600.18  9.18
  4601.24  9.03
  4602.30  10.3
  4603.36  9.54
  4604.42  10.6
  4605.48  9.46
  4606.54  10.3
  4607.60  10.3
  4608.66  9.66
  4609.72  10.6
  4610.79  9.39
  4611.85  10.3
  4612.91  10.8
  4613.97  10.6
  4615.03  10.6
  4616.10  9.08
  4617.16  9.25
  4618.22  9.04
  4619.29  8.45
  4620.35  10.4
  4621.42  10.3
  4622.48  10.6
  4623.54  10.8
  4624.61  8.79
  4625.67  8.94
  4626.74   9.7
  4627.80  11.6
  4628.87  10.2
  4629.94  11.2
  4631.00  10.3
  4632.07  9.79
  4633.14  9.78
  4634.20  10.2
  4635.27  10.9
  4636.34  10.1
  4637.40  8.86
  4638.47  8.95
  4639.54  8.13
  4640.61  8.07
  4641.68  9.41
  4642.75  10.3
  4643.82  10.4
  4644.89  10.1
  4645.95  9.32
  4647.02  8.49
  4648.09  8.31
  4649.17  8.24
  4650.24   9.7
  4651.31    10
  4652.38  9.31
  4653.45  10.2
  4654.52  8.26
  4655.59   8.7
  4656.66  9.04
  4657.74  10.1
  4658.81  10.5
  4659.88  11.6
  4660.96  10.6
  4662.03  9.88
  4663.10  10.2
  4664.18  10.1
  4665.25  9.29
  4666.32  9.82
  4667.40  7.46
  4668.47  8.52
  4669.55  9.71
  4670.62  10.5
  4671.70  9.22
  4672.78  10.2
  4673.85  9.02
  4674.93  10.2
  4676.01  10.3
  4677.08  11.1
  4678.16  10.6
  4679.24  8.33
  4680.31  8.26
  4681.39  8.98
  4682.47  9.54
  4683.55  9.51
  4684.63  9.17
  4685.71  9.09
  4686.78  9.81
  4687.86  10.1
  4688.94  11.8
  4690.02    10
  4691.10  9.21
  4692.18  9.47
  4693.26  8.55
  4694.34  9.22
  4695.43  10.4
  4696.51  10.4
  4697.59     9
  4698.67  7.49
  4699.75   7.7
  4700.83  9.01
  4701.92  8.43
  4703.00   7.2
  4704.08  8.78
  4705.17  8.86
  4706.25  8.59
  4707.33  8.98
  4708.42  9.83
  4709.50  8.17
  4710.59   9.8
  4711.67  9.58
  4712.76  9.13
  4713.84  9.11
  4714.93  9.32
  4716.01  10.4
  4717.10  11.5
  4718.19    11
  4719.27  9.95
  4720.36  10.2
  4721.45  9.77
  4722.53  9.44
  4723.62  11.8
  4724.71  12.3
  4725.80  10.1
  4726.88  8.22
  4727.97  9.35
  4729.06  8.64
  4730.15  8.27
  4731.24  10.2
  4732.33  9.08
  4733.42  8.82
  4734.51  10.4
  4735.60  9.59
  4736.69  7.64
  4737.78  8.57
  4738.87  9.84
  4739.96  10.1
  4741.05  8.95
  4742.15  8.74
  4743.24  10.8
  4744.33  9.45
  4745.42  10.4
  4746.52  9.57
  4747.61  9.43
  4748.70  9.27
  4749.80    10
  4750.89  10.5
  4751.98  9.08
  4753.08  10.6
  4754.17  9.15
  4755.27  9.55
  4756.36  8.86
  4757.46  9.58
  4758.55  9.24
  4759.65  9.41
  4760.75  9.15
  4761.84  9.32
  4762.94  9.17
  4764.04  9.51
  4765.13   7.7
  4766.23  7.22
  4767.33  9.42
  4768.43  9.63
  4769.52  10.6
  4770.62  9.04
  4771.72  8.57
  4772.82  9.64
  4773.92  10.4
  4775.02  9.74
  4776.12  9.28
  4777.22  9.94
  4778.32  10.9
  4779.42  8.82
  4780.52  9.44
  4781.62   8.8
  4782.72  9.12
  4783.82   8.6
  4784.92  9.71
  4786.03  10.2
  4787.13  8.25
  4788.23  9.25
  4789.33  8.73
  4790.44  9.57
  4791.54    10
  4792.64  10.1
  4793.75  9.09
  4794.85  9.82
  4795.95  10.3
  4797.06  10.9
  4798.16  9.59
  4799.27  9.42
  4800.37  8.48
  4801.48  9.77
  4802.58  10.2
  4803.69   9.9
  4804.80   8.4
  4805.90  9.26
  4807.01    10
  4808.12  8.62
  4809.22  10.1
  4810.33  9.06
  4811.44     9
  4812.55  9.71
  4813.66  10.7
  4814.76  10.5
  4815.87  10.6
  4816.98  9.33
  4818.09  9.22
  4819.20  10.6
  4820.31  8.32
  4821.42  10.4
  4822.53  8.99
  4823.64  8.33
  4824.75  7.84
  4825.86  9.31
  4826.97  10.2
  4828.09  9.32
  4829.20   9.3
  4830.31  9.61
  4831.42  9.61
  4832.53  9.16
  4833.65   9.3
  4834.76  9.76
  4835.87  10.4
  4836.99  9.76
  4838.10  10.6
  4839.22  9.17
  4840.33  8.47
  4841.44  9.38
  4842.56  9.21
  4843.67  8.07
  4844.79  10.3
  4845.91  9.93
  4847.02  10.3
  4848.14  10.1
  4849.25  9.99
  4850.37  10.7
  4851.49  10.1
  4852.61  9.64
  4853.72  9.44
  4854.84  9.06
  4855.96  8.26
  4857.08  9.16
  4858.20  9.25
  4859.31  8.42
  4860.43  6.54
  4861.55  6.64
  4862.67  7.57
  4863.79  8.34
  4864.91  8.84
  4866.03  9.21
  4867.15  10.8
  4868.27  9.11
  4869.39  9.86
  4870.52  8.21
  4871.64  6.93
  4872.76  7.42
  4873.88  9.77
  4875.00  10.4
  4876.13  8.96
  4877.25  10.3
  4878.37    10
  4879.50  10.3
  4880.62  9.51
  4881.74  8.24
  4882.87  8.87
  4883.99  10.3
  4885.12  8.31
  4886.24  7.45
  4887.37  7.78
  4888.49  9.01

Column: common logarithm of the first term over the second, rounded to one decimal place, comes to -0.4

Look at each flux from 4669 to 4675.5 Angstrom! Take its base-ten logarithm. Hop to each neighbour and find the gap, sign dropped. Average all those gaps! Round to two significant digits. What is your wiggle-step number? 0.048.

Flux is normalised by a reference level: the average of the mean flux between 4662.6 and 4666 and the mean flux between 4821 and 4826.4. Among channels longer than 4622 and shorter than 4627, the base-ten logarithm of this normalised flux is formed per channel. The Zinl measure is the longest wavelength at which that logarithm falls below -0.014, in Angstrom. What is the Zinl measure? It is 4625.67 Angstrom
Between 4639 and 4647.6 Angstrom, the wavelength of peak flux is 4643.82 Angstrom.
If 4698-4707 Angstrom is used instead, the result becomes 4700.83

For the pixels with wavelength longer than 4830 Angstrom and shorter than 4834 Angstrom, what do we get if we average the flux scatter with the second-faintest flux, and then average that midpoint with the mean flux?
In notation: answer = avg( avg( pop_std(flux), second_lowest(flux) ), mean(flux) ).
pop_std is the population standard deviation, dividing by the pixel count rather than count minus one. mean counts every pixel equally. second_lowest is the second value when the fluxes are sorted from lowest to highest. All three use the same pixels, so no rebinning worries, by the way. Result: 7.08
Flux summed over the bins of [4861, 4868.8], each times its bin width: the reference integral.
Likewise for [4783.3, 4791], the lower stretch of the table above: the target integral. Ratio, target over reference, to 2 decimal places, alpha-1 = 1.05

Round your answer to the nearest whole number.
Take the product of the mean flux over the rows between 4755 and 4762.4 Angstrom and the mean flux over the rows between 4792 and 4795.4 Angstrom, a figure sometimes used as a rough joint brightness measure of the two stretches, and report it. 90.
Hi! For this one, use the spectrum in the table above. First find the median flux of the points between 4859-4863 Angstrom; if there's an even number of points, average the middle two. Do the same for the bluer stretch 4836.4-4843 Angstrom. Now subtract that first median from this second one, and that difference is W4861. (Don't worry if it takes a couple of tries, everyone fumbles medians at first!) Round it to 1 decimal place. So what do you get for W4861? 2.2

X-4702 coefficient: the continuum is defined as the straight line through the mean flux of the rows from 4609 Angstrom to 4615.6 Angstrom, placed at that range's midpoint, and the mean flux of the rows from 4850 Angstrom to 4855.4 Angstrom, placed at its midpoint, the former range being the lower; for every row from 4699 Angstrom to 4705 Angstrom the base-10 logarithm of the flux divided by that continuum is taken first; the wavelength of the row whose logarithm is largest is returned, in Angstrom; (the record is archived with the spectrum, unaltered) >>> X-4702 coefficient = 4700.83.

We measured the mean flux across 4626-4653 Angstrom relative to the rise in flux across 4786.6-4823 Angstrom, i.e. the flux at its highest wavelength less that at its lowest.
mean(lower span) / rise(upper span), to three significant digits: 13.0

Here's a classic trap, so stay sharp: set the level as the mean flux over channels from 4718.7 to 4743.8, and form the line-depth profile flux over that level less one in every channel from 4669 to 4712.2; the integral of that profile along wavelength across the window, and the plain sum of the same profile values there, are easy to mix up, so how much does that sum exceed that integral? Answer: 0.09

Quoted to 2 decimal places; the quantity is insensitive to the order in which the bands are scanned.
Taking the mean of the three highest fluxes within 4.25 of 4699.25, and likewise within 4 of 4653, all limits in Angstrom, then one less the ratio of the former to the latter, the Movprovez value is 0.00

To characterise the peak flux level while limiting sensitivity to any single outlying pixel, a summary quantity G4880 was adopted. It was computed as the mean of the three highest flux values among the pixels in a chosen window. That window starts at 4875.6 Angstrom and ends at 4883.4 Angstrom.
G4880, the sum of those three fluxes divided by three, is 10.2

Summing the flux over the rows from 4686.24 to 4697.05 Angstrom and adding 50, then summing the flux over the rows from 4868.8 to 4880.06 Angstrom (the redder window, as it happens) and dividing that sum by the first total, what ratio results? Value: 0.619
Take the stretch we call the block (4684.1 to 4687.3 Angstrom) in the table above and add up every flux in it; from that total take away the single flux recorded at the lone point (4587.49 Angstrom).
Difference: 18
